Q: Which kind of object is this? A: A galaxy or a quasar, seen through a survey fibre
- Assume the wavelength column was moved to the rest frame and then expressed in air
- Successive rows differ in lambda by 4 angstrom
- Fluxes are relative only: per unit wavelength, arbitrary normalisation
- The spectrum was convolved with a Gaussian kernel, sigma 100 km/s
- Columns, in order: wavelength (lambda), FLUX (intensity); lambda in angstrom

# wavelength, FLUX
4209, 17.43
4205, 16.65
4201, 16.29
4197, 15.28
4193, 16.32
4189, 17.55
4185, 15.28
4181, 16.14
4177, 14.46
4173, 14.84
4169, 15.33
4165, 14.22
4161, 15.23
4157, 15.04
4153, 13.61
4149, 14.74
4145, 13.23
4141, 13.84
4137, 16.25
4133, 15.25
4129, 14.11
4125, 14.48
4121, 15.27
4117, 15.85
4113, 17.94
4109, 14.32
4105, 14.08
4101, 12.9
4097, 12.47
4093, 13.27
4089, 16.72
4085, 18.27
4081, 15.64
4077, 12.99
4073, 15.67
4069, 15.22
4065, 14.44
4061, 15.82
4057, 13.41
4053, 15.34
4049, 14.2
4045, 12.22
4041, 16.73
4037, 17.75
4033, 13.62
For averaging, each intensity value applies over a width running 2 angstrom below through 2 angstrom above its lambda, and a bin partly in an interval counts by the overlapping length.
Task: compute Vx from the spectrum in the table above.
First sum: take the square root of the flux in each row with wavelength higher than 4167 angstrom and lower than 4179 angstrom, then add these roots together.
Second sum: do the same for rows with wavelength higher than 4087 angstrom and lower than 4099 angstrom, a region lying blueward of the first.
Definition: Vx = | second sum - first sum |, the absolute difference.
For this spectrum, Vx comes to 0.31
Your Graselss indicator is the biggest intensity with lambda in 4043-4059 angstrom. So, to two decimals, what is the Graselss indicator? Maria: 15.34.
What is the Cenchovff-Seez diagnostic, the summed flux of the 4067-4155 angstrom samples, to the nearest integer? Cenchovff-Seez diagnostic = 326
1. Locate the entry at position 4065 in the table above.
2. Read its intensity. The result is 14.44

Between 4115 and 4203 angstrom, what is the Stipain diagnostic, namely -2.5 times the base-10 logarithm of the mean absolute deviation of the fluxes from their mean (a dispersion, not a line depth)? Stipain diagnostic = 0.3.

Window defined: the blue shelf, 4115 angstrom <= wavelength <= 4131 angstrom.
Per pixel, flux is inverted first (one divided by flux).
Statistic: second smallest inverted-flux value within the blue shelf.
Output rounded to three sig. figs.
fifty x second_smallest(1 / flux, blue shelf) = 3.27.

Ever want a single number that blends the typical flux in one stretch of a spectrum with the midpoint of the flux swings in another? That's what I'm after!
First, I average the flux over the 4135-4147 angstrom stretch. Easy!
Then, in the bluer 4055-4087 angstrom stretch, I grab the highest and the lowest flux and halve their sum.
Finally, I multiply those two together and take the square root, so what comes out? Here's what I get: 15.0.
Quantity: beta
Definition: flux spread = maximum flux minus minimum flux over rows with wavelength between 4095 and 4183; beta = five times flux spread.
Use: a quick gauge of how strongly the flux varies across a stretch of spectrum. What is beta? 27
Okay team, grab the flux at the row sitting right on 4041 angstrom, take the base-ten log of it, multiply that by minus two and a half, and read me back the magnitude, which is -3.06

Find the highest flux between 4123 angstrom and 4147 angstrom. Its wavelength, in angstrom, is 4137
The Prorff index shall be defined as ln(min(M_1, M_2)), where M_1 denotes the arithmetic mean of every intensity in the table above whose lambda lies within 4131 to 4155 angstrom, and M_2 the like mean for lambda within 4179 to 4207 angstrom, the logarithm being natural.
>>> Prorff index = 2.673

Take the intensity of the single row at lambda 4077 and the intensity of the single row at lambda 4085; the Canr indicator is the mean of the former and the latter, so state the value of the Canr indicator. 15.6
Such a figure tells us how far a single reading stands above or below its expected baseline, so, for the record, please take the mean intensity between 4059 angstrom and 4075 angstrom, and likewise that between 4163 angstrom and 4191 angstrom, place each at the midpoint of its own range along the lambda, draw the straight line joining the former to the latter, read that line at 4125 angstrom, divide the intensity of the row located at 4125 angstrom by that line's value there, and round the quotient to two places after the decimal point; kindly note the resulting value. 0.94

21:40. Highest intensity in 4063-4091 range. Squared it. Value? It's 334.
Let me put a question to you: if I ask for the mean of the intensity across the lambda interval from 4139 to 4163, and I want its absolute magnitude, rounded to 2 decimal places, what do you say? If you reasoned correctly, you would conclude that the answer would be 14.28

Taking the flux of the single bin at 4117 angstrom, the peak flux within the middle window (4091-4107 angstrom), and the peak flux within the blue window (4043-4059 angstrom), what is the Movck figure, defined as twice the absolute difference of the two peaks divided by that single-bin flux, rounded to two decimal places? 0.16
